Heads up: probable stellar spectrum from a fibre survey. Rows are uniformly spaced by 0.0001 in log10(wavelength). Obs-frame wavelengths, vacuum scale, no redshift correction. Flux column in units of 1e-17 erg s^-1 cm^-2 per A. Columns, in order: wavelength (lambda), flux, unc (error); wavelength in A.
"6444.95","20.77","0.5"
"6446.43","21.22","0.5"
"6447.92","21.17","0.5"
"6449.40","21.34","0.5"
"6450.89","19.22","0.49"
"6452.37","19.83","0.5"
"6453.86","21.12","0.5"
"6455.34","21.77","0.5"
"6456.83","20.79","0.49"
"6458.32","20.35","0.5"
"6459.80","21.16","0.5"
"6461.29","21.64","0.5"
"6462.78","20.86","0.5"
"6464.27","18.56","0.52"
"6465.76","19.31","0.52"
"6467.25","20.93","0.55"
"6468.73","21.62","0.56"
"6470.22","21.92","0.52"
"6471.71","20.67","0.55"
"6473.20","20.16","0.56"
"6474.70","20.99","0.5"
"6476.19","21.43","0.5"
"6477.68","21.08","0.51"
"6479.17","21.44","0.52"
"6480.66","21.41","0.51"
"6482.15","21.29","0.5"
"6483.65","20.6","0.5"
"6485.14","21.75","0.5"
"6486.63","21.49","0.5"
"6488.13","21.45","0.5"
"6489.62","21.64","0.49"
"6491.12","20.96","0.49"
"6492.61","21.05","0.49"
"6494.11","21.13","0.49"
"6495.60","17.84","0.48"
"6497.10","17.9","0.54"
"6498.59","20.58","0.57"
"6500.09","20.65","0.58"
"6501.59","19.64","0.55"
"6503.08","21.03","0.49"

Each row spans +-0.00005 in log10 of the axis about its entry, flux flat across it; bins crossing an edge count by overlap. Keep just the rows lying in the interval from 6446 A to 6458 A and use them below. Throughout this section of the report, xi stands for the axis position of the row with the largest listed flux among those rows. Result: 6455.34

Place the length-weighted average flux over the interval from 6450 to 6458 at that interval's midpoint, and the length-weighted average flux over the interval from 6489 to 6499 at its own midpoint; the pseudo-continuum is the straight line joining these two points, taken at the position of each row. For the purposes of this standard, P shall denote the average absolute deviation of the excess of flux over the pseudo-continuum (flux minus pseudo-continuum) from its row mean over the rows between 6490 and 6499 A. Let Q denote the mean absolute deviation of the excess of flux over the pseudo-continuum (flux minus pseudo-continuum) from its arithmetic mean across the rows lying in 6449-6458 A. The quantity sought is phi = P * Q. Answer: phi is 1.1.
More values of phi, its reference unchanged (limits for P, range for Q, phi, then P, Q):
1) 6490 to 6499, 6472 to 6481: 0.5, 1.3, 0.36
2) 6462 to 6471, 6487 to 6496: 1.0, 1.1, 0.93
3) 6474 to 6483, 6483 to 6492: 0.1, 0.2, 0.36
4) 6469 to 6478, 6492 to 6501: 0.6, 0.4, 1.33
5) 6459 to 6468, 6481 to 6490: 0.3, 1.0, 0.30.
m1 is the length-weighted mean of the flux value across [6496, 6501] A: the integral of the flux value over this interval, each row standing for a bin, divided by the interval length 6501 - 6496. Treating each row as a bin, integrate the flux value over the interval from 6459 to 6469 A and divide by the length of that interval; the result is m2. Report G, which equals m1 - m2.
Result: -1.0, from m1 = 19.6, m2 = 20.5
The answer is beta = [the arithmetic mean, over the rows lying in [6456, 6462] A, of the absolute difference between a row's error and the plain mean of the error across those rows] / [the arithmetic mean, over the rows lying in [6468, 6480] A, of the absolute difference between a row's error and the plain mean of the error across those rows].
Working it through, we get 0.2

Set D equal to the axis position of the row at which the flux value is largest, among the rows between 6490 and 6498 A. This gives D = 6494.11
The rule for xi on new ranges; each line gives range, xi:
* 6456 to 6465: 6461.29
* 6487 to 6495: 6489.62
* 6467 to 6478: 6470.22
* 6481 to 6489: 6485.14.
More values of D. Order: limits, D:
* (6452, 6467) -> 6455.34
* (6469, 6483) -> 6470.22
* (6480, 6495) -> 6485.14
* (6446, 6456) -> 6455.34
